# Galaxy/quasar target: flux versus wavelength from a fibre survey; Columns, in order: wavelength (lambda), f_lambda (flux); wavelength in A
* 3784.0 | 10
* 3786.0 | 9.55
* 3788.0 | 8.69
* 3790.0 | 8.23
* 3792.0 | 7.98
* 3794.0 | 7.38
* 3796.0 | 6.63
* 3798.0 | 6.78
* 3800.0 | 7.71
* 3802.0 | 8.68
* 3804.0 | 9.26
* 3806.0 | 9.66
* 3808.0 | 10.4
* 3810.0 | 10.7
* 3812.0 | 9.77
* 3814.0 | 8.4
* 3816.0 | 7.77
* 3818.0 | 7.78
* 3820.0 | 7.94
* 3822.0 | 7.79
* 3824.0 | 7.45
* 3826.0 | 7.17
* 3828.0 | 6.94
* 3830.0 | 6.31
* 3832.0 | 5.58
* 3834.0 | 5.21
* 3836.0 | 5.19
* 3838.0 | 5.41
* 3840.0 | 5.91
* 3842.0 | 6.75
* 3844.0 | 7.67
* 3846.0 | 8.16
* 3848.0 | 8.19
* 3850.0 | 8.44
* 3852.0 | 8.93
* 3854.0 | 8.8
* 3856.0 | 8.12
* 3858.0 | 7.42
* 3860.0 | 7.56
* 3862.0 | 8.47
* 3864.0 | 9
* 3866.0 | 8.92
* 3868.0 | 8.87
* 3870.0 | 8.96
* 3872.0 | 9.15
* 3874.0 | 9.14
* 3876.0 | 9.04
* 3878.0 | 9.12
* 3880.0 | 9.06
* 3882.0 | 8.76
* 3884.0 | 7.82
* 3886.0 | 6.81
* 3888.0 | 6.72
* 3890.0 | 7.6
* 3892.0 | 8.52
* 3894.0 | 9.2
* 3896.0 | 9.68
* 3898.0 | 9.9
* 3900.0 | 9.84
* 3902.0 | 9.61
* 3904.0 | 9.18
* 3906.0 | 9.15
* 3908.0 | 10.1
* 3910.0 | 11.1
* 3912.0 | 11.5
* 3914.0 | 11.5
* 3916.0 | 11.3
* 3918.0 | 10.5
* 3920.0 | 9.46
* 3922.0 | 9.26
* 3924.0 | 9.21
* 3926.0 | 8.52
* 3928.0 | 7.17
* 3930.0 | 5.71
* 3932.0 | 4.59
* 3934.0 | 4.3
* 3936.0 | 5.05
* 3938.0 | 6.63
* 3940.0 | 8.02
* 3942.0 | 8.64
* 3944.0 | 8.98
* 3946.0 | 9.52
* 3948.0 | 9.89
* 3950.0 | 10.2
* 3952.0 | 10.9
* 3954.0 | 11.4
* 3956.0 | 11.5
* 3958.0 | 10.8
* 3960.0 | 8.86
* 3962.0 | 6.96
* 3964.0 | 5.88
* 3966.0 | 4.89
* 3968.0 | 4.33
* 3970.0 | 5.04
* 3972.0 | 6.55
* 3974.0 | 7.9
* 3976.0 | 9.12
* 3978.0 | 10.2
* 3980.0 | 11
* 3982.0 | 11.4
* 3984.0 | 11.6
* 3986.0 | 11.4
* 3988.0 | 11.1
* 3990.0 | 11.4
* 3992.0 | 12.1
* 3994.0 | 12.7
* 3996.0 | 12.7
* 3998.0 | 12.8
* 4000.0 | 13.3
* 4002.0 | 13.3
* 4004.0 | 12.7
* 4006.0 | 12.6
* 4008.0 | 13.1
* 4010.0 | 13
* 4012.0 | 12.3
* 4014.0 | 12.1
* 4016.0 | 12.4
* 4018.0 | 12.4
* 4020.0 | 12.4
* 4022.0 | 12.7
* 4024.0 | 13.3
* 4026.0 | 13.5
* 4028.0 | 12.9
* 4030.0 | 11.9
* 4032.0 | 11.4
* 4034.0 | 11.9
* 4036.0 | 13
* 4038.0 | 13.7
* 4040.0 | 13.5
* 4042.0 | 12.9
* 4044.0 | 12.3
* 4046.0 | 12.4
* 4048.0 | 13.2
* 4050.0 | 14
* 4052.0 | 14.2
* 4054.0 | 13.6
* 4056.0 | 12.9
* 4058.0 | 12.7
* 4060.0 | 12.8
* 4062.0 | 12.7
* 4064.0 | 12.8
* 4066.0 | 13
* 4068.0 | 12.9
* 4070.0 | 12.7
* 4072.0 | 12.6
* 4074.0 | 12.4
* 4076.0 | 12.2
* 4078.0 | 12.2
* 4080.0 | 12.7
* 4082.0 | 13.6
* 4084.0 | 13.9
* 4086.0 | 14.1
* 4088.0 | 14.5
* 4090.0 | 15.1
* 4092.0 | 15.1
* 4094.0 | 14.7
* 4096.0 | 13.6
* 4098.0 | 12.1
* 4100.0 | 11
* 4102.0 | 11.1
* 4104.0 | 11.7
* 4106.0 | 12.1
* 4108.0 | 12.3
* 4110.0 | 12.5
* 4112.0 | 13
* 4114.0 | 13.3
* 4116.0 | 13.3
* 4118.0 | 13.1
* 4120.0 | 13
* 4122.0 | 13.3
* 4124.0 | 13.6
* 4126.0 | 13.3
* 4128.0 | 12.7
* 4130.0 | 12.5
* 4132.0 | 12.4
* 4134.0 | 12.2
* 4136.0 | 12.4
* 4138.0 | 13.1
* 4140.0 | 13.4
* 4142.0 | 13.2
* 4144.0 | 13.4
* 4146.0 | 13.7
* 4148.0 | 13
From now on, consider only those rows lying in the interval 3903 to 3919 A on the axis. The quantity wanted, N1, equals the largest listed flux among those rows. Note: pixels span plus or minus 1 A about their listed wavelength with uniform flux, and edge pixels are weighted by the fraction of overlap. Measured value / 11.5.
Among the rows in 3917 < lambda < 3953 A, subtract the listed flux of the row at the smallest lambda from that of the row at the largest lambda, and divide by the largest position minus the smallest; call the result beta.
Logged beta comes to 0.012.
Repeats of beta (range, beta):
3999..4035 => -0.041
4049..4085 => -0.003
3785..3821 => -0.047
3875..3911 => 0.061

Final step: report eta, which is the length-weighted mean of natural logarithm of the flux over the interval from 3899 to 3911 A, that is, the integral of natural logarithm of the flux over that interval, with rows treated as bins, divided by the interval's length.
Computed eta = 2.28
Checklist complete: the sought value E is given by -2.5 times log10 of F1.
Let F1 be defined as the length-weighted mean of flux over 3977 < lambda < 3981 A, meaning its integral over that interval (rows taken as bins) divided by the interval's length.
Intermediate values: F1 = 11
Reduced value -2.6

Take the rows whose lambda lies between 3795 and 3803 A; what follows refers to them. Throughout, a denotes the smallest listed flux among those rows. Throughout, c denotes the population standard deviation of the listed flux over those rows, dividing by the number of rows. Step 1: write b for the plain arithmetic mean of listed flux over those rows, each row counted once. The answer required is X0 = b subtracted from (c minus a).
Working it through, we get -13.3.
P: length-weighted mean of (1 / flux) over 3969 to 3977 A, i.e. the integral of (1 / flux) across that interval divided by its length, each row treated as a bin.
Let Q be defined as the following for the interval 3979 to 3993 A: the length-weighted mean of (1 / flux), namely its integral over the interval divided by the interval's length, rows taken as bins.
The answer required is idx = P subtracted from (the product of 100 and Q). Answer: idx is 8.6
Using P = 0.15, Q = 0.088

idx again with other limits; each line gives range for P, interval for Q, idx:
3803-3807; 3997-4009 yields 7.6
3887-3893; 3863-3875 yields 11.0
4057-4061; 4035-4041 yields 7.4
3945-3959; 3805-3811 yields 9.7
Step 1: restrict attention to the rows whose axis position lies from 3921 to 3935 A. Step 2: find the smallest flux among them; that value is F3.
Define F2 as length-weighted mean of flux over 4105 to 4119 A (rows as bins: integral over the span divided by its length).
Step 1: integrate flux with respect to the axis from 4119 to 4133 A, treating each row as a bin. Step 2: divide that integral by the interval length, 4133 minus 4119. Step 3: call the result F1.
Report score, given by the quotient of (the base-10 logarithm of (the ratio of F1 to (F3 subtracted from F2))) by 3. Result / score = 0.06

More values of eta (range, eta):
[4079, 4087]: 2.61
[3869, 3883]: 2.20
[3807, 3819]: 2.20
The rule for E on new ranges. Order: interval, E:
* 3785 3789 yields -2.4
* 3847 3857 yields -2.3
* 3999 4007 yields -2.8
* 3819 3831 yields -2.2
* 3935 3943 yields -2.1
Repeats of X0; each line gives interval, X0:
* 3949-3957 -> -20.7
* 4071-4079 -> -24.4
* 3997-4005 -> -25.4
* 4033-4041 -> -24.2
